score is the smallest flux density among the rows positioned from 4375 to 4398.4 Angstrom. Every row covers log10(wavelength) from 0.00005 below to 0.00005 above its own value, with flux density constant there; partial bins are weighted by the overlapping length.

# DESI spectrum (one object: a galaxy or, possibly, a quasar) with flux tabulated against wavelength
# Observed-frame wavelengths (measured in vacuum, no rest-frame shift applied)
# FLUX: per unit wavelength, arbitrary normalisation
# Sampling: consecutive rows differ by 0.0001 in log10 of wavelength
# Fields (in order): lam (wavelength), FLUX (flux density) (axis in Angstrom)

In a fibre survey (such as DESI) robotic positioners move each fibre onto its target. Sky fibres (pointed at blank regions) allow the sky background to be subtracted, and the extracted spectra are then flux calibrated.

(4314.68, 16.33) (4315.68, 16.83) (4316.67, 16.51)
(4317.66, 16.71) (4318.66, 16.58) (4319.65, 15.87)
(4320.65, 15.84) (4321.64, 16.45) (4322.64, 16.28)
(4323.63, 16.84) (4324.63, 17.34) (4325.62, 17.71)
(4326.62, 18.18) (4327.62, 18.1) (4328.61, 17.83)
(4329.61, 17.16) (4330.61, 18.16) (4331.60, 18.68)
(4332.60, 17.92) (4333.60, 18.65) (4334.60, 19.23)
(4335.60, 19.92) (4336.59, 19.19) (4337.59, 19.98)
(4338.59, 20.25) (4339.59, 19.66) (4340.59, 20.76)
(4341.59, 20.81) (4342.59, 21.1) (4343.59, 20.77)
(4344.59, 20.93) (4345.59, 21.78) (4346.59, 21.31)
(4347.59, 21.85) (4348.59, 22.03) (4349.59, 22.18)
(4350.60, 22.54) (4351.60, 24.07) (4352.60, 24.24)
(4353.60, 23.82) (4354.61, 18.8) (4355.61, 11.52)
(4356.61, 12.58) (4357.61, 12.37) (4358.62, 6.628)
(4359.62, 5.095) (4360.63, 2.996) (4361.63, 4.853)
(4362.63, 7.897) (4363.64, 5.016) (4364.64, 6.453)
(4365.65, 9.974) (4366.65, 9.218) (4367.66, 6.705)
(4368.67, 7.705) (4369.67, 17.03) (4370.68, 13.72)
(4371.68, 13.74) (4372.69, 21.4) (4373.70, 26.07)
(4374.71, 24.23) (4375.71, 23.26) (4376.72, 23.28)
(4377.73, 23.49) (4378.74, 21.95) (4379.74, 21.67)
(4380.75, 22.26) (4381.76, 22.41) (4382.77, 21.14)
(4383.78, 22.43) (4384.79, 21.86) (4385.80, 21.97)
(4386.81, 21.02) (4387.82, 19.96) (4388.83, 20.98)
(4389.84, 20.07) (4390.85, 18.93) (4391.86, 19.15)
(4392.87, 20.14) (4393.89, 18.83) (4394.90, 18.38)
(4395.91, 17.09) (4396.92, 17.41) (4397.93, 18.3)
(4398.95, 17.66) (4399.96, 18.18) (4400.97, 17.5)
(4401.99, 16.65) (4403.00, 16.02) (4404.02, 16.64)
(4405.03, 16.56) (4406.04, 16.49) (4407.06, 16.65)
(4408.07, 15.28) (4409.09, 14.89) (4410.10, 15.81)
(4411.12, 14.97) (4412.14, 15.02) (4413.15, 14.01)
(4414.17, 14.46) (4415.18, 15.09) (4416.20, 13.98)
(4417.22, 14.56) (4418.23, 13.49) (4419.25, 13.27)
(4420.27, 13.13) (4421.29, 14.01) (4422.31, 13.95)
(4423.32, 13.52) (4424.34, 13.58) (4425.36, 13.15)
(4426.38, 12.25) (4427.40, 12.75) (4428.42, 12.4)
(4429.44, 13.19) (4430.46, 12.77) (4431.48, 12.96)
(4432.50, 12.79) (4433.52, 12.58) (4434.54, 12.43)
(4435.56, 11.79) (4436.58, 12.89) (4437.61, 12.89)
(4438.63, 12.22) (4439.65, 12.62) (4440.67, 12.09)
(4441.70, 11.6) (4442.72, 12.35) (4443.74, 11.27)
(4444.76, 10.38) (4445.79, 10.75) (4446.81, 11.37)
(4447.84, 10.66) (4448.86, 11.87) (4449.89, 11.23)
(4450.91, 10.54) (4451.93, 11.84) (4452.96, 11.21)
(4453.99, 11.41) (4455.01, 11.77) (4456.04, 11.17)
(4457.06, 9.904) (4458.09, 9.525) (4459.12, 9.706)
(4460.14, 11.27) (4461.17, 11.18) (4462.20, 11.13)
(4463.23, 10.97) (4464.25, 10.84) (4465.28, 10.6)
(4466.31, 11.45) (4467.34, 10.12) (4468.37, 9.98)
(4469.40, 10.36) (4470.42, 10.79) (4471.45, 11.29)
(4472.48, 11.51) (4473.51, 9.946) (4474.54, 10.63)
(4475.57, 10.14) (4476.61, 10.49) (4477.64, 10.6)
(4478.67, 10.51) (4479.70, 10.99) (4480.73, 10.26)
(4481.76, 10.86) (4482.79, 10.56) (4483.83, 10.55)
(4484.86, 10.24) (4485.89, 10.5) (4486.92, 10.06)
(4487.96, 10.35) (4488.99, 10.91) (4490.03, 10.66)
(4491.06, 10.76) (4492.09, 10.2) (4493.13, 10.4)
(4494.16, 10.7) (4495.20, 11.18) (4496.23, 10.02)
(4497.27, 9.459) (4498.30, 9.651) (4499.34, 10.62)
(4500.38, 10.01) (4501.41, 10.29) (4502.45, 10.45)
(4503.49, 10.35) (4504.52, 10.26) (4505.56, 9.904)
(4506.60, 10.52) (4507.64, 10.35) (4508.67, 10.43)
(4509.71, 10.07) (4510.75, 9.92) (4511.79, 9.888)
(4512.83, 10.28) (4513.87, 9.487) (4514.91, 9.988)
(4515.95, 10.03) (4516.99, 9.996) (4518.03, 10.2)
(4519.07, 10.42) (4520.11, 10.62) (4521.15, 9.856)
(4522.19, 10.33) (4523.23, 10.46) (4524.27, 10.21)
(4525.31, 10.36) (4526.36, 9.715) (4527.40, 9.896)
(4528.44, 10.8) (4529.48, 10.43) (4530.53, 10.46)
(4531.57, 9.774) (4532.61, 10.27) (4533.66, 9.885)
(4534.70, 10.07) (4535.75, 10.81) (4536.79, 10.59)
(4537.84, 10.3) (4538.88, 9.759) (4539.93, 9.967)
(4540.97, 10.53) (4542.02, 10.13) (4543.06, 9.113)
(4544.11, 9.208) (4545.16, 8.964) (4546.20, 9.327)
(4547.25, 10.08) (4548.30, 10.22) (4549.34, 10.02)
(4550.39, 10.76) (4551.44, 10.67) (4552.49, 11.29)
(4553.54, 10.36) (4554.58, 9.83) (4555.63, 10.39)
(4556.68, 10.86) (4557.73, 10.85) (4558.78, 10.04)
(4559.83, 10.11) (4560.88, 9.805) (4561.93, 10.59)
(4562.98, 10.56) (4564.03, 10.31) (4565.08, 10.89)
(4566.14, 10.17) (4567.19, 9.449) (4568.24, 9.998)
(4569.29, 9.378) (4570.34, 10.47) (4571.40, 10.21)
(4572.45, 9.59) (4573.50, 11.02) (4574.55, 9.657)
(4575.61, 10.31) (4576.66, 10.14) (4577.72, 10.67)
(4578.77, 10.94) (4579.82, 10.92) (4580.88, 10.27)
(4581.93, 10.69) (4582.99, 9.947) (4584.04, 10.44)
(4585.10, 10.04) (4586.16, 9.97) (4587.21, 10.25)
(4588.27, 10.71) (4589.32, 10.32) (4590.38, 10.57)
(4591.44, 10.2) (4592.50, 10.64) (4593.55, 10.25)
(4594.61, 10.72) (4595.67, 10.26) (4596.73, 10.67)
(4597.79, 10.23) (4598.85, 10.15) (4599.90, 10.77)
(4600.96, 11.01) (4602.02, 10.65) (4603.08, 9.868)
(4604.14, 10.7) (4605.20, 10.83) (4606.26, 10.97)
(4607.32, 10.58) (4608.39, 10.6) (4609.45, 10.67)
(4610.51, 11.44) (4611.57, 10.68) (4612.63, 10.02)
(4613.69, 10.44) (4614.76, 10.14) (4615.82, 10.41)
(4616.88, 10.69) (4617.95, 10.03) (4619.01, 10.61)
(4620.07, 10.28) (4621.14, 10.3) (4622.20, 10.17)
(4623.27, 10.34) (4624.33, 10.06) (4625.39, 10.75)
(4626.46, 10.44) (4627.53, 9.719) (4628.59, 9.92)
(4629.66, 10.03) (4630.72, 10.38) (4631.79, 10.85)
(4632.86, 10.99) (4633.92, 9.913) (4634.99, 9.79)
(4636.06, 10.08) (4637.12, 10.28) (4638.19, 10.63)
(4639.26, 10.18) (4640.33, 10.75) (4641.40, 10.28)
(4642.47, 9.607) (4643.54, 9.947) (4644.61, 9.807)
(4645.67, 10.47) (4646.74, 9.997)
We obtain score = 17.09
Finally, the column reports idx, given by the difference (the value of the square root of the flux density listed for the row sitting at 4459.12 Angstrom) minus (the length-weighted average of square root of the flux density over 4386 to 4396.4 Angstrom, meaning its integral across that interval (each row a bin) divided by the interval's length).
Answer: -1.3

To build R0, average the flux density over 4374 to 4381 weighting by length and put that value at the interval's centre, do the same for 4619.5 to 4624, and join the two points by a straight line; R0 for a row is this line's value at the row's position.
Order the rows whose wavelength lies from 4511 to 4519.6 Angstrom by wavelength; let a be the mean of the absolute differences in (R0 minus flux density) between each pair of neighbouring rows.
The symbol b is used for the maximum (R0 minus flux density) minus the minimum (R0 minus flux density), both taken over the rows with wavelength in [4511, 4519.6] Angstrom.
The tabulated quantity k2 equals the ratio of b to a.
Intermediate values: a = 0.341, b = 1.2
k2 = 3.53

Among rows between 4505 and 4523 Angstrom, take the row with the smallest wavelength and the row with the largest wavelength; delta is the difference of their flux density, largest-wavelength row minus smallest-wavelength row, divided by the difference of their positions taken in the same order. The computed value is 0.03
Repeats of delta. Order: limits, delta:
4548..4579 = 0.02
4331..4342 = 0.21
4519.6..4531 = -0.02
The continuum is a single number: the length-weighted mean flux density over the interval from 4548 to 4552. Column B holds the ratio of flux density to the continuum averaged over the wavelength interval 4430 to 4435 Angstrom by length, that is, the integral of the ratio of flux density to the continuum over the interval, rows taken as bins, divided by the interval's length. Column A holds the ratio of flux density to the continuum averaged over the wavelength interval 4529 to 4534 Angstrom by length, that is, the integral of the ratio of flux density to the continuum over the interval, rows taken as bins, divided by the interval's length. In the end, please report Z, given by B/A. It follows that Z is 1.25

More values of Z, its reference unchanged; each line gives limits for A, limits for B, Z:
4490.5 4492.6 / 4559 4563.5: 0.97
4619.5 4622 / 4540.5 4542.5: 1.00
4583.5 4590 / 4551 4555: 1.03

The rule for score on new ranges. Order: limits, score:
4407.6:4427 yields 12.25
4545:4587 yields 8.964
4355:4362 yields 2.996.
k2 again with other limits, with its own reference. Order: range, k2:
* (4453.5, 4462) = 3.33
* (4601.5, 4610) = 3.51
